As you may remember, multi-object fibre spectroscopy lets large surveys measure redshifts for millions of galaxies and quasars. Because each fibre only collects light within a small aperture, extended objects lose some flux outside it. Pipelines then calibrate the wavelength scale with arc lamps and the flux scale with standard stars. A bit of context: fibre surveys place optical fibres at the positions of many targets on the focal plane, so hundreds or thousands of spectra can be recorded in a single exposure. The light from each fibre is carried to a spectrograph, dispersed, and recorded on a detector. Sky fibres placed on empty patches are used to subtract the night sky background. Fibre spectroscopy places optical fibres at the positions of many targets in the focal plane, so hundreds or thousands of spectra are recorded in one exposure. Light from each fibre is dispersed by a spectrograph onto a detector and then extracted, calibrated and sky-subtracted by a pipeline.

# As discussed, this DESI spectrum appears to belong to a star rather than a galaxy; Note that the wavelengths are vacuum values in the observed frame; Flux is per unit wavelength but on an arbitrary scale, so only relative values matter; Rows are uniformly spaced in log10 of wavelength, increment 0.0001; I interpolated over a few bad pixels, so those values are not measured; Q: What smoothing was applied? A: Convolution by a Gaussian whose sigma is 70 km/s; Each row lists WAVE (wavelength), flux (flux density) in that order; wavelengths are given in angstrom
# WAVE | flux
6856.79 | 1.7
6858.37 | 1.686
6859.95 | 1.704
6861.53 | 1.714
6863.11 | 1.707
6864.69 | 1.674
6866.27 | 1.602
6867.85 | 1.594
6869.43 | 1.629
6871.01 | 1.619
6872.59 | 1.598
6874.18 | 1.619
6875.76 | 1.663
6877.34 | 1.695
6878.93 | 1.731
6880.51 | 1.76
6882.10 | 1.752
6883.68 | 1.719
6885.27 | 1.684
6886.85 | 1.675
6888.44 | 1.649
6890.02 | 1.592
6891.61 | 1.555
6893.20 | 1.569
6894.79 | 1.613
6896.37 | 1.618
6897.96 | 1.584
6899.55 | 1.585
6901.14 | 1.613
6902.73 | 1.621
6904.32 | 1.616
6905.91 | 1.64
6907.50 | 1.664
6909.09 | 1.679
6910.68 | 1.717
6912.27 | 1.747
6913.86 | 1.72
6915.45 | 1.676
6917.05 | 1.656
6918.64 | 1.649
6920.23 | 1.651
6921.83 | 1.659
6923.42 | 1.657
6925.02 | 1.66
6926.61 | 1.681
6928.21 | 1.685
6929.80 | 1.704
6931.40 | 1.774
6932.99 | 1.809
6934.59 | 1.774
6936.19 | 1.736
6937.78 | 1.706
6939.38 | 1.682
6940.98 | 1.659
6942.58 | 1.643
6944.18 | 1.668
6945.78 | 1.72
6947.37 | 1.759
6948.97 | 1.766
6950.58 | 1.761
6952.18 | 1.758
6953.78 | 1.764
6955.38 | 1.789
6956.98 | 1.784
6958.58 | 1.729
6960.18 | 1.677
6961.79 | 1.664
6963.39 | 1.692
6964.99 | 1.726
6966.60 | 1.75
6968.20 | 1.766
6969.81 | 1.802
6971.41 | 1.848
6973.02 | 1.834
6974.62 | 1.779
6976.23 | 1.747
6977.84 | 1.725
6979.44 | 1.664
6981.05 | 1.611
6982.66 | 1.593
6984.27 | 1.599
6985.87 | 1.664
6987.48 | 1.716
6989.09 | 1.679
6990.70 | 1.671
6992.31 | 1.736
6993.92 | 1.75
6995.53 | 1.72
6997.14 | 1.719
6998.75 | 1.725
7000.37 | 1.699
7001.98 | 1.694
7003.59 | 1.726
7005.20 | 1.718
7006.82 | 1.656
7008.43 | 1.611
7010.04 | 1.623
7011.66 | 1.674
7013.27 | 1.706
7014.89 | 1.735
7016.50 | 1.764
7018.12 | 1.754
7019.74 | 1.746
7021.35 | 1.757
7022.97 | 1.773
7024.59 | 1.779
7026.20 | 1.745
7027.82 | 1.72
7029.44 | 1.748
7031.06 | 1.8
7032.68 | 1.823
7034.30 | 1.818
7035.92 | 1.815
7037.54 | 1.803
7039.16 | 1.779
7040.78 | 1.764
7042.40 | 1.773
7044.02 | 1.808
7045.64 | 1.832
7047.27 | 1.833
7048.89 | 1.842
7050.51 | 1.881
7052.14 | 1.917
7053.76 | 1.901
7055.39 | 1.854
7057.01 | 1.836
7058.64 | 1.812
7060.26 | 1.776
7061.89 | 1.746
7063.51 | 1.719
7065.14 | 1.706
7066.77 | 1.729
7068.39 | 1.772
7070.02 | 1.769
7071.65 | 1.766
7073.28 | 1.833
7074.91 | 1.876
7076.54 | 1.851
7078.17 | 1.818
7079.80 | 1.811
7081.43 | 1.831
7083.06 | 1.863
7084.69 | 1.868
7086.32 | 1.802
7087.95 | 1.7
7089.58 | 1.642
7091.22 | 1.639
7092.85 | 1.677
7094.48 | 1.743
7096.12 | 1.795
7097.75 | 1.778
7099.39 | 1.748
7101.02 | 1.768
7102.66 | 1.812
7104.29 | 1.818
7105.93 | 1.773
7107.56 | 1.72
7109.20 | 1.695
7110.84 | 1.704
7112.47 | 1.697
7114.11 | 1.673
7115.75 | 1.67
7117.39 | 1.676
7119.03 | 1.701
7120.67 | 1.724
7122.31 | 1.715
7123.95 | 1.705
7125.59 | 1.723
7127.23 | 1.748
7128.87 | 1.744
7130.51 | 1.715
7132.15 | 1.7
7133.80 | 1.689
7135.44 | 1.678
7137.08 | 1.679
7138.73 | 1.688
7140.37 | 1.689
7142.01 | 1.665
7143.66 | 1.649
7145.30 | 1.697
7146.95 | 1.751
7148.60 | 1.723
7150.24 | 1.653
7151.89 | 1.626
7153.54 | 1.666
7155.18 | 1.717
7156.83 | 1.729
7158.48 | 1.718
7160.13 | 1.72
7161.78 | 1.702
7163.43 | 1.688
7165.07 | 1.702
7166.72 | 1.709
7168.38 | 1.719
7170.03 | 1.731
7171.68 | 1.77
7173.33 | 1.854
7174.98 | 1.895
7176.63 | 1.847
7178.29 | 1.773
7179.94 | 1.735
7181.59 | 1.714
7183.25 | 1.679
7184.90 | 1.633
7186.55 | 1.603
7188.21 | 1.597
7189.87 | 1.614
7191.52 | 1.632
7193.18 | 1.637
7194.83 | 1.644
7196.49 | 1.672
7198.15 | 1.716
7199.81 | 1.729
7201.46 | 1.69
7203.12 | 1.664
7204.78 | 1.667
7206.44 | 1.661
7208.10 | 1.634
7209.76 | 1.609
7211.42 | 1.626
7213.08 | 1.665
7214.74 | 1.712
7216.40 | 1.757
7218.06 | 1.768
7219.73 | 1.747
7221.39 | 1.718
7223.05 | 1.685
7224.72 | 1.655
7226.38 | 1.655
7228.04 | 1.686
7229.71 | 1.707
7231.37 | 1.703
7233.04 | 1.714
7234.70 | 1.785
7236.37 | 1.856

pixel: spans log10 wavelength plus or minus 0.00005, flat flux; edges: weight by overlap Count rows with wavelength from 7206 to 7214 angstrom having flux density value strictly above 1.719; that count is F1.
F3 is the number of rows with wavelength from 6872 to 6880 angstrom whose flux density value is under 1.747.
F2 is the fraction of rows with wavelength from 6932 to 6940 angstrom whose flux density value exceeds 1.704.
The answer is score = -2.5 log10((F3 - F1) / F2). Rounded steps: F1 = 0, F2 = 0.8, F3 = 5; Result -2.0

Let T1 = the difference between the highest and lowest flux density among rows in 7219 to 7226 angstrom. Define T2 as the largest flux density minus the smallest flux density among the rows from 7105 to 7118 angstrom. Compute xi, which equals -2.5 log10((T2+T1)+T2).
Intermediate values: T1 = 0.092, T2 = 0.103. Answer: 1.31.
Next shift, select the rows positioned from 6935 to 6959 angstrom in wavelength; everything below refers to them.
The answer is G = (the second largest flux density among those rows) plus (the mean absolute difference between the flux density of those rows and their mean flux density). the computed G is 1.82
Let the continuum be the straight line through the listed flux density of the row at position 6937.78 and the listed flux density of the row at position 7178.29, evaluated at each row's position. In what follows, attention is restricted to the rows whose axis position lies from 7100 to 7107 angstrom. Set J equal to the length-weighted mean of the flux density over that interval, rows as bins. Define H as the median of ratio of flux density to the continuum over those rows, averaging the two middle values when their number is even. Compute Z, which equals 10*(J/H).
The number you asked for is 17.5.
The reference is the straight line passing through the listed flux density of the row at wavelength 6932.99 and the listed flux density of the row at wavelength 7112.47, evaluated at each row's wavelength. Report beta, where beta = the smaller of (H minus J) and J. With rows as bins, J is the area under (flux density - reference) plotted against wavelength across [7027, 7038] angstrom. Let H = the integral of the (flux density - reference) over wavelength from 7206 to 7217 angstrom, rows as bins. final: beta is -0.14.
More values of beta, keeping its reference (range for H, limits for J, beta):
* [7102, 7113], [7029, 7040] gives -0.09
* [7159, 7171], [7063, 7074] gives 0.21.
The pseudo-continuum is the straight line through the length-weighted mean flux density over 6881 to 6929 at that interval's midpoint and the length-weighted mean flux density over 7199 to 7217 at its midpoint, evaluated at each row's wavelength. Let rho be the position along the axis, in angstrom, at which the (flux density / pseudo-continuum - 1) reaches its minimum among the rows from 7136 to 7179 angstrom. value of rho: 7151.89 angstrom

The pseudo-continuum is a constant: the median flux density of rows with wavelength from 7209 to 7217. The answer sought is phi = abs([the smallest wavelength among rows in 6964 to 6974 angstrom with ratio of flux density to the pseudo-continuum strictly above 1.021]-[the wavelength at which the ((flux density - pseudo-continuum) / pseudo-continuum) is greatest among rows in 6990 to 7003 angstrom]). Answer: 28.9 angstrom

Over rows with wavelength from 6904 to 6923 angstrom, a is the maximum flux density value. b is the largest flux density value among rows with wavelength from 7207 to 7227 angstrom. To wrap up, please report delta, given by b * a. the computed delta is 3.09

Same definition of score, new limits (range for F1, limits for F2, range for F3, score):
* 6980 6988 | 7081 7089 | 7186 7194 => -2.0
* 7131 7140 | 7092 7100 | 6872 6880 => -2.0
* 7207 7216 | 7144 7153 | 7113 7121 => -2.7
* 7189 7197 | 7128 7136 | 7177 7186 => -2.5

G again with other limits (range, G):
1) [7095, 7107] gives 1.83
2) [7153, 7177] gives 1.91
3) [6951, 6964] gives 1.83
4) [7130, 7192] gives 1.90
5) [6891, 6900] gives 1.63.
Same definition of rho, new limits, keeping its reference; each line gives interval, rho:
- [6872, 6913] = 6891.61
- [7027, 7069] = 7065.14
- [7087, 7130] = 7091.22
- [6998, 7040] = 7008.43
